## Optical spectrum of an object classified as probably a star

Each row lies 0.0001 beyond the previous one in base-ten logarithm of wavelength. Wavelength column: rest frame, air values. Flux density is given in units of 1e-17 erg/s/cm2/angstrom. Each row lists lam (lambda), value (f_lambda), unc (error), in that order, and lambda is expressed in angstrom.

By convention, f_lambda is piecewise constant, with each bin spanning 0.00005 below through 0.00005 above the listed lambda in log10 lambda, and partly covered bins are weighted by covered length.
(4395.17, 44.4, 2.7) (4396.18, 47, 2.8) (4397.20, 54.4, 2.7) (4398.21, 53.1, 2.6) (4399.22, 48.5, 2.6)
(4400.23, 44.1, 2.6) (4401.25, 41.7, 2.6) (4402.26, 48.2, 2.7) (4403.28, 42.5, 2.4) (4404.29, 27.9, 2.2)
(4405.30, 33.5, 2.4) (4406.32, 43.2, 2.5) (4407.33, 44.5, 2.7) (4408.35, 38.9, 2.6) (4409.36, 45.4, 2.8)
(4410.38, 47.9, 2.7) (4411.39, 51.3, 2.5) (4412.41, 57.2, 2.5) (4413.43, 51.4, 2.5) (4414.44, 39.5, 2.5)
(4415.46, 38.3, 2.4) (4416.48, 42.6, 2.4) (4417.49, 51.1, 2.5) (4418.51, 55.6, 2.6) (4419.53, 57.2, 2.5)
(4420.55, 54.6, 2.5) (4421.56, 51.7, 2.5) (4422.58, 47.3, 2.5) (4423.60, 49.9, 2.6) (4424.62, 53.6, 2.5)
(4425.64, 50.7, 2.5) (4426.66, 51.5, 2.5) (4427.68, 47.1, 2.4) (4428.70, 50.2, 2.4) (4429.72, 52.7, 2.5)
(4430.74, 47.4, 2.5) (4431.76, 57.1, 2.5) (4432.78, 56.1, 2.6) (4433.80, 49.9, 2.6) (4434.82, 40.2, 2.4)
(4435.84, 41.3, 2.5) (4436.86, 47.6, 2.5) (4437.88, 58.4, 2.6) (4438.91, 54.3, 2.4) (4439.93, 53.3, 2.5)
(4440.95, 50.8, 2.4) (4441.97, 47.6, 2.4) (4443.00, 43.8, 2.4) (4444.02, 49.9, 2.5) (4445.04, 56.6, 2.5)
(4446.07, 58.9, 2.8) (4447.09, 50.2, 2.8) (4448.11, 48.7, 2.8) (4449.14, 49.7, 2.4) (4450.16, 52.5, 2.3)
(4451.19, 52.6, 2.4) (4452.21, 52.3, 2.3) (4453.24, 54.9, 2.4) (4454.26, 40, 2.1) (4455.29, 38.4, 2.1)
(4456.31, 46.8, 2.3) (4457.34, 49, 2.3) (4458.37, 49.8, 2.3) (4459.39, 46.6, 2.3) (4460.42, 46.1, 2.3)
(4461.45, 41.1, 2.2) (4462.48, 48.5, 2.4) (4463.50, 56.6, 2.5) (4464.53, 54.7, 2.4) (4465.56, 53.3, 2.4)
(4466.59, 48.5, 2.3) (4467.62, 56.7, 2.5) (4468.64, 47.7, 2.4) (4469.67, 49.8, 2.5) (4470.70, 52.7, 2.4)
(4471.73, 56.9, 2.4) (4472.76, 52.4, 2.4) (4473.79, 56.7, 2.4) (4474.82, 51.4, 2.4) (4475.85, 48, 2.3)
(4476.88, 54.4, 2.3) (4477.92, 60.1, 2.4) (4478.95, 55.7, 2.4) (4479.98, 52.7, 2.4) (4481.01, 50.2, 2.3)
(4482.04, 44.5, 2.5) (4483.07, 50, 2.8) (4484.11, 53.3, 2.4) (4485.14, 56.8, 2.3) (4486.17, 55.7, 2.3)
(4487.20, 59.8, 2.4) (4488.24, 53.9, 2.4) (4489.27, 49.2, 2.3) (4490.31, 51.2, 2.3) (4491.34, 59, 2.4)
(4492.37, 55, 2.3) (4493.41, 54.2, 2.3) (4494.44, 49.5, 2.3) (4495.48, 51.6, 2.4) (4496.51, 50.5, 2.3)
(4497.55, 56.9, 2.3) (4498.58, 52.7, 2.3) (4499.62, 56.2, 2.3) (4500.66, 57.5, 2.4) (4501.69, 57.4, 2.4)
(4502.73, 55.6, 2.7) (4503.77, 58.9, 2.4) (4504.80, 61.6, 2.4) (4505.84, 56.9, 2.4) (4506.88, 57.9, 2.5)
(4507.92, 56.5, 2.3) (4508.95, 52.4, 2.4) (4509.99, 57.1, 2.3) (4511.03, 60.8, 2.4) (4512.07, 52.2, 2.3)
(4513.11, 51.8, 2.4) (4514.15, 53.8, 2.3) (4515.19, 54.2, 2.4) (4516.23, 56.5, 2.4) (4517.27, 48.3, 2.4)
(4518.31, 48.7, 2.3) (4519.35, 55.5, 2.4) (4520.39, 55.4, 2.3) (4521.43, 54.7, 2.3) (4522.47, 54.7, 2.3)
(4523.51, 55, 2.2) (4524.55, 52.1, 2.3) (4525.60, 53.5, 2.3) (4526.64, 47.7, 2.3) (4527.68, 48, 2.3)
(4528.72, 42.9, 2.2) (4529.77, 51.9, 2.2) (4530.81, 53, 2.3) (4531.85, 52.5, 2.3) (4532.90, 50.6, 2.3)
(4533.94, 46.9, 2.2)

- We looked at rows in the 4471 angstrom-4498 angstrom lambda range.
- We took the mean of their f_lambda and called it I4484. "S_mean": 53.4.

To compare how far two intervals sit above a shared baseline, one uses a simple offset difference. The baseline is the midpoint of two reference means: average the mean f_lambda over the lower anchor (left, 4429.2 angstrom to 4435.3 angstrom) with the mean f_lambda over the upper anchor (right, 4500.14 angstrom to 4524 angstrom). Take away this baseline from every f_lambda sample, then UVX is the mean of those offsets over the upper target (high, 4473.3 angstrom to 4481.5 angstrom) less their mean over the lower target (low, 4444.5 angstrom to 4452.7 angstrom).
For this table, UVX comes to 1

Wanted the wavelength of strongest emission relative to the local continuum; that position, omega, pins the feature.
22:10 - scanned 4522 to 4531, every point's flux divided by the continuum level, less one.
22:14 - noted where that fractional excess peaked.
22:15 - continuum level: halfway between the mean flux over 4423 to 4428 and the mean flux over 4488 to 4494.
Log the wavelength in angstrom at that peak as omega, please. 4523.51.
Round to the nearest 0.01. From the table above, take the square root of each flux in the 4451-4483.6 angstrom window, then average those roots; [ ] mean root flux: 7.10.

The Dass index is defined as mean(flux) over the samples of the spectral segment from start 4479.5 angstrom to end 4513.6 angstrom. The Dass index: 54.5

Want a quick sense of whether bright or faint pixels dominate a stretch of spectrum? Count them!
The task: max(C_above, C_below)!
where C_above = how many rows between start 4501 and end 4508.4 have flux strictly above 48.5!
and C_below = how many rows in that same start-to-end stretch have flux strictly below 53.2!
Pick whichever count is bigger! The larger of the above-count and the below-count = 7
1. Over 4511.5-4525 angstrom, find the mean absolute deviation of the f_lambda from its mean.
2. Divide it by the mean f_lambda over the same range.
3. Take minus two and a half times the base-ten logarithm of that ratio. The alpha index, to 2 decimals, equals 3.53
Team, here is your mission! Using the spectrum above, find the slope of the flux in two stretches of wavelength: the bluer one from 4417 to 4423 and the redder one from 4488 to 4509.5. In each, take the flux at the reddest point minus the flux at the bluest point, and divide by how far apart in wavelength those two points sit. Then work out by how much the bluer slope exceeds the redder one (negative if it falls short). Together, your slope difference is -0.7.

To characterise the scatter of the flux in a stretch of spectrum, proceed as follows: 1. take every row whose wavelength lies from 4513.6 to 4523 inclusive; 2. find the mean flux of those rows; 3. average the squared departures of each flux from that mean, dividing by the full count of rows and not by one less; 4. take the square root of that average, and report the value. 2.8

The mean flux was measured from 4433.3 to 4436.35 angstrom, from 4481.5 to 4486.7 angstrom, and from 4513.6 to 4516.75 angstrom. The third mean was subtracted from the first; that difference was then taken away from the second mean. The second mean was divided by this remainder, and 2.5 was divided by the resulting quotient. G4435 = 3.03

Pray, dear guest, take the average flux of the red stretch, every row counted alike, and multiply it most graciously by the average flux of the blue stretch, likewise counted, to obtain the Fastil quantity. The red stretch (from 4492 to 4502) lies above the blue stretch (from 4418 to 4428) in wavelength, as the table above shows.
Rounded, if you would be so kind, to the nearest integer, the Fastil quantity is 2811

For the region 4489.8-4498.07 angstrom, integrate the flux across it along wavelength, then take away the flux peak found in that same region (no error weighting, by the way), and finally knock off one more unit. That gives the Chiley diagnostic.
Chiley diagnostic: 383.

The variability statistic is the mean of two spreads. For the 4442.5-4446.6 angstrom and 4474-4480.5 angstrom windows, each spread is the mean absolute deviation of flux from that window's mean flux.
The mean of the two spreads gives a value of 4.2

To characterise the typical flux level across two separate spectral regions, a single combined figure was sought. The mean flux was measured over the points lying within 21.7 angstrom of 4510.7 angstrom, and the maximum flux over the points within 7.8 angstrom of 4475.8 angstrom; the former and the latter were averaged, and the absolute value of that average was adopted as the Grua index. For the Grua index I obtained 57.0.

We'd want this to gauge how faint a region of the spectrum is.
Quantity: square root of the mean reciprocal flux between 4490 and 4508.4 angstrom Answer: 0.134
